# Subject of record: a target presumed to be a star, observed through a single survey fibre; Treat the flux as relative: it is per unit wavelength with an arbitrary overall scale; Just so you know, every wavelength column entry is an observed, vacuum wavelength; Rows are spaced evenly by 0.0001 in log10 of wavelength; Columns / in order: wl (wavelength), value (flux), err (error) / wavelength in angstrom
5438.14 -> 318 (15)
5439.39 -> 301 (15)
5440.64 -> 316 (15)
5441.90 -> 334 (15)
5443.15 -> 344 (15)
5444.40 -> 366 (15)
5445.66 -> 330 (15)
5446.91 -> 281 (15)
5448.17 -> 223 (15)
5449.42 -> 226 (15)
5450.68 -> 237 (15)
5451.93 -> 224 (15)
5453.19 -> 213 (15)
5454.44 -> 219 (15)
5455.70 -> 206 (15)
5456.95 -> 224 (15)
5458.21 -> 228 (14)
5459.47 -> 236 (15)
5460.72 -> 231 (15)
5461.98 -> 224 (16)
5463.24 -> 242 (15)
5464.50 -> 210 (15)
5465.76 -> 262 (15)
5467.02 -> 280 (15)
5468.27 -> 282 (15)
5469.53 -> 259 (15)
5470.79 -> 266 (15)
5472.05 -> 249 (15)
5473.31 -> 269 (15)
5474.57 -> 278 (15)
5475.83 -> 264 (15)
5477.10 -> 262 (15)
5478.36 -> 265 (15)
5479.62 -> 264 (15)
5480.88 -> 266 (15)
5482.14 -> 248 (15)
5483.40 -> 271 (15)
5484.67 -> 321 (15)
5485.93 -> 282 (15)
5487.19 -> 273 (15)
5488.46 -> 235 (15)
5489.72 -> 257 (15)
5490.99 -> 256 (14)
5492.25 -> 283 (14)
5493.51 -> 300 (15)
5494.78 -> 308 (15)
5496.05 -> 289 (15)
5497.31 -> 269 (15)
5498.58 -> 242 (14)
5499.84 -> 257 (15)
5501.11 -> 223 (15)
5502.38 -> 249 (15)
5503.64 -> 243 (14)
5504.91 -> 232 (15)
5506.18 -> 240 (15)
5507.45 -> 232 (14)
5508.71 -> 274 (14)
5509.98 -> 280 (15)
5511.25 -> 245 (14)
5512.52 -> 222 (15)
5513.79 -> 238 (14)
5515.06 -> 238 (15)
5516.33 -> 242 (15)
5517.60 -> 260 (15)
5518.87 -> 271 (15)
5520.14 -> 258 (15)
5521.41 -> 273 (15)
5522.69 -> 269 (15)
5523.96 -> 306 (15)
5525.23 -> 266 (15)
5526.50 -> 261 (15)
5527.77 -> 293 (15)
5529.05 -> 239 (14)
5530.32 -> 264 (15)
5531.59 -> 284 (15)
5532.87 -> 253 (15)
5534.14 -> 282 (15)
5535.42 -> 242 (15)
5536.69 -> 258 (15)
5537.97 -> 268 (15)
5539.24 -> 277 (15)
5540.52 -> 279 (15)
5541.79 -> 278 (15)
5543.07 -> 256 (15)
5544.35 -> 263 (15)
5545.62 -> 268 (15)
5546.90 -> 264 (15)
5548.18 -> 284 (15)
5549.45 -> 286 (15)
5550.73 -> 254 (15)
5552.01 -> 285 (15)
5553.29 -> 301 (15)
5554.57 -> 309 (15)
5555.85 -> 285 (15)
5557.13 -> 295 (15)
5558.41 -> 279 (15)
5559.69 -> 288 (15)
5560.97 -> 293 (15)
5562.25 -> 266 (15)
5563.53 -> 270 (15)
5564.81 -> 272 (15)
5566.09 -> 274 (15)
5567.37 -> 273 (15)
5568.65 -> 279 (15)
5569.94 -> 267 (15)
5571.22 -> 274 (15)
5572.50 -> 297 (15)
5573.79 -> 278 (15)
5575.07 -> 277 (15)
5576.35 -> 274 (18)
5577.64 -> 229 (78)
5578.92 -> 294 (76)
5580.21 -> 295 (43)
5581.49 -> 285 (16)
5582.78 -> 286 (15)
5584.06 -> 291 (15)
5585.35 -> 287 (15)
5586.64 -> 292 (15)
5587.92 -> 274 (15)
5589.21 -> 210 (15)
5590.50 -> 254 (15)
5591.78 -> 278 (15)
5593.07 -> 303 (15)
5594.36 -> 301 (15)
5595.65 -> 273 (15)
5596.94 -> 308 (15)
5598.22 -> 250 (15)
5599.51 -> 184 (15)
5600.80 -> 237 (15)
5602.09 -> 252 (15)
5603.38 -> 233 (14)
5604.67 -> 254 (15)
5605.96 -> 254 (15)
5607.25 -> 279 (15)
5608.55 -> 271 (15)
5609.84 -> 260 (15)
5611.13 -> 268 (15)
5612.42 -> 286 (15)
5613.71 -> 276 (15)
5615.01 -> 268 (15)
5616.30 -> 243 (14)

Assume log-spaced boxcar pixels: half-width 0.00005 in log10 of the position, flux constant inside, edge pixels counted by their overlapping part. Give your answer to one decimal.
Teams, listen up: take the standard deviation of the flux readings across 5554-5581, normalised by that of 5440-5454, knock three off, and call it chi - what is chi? -2.7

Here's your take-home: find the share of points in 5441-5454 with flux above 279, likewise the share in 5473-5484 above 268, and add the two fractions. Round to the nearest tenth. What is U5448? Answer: 0.8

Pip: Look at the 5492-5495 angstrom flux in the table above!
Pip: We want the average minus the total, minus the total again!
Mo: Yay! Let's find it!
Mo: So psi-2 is -1485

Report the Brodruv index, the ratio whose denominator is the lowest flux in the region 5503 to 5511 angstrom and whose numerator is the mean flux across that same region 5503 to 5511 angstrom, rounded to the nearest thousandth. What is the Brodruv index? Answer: 1.078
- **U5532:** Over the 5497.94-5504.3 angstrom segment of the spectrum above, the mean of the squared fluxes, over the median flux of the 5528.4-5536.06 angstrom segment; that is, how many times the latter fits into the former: 229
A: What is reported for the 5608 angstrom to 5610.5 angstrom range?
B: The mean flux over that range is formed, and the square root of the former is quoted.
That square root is 16.3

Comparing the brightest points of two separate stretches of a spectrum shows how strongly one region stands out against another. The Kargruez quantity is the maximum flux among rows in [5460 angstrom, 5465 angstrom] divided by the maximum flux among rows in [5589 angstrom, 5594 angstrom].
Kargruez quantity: 0.80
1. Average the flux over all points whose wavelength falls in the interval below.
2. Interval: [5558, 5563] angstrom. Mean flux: 281.5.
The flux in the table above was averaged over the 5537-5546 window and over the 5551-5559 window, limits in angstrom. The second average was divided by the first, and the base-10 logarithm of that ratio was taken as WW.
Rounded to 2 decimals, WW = 0.03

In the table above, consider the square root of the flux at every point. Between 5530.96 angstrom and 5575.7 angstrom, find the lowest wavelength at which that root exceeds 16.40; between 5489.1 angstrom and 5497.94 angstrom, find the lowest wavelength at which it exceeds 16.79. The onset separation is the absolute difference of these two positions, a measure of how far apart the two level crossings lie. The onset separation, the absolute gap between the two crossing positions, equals 39.3 angstrom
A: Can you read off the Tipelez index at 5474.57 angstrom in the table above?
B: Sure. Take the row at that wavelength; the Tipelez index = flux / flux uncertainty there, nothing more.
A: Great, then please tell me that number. 18.5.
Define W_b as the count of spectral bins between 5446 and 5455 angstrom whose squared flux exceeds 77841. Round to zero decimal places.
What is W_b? 1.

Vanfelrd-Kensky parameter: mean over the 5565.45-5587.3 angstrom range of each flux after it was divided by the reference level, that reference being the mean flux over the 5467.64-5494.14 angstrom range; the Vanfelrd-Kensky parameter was 1.04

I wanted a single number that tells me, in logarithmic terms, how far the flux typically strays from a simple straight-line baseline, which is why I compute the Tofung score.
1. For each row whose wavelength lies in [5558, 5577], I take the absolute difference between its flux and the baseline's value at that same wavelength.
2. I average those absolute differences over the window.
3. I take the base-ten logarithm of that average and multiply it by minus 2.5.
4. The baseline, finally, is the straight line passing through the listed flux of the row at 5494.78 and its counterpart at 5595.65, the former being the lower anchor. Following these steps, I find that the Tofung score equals -2.4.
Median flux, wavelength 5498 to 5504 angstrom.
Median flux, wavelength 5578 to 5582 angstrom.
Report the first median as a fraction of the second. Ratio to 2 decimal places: 0.83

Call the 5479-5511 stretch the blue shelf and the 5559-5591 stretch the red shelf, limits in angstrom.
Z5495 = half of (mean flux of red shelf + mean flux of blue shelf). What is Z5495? 269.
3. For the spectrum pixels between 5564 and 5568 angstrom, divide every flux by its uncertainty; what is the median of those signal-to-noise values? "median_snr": 18.2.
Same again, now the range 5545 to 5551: 17.9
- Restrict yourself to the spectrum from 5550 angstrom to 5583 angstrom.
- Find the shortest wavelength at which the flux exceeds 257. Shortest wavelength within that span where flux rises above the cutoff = 5552.01 angstrom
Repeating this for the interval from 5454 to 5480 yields 5465.76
